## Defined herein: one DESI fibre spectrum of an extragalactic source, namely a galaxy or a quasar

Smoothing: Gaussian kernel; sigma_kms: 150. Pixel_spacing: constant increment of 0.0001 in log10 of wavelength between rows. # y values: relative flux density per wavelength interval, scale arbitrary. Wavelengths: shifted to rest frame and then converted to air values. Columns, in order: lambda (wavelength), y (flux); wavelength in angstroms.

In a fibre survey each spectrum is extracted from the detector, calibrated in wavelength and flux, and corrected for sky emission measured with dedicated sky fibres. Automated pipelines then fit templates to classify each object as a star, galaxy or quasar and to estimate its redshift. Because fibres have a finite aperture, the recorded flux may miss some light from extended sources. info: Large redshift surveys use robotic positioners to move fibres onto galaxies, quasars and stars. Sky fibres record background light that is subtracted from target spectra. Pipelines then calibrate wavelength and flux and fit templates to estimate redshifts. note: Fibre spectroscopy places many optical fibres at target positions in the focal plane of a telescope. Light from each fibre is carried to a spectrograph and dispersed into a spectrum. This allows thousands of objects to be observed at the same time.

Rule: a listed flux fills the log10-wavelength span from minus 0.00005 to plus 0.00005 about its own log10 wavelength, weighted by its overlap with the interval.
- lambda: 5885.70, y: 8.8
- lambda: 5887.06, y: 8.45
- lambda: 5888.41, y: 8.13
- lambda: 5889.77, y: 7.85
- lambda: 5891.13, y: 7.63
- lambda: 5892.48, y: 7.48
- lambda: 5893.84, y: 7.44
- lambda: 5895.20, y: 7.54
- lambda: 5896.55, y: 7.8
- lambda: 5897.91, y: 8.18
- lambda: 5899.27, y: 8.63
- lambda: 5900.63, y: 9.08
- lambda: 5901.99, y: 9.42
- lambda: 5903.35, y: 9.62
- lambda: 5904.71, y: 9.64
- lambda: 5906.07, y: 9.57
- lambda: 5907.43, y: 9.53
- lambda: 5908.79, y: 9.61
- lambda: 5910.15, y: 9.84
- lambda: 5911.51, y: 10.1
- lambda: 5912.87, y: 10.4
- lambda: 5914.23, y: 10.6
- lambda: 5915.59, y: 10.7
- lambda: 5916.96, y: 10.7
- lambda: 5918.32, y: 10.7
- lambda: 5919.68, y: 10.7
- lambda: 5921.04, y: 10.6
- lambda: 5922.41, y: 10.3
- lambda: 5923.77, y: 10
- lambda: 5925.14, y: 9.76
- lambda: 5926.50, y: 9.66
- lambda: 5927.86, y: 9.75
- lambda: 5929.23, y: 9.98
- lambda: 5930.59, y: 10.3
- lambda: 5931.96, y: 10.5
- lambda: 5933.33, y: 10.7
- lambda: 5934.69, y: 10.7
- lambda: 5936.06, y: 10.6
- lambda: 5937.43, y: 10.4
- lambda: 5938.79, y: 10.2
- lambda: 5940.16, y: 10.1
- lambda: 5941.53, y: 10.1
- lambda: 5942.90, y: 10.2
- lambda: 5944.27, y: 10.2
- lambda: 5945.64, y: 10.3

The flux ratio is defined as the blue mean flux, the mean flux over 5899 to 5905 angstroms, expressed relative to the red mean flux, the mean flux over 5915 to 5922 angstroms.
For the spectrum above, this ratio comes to 0.87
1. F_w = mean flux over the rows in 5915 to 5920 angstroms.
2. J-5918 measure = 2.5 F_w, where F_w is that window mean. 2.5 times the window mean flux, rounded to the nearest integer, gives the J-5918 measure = 27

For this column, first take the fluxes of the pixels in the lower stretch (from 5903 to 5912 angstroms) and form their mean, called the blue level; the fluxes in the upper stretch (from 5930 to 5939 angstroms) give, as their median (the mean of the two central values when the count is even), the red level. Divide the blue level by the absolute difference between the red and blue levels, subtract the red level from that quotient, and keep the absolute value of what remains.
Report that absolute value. 2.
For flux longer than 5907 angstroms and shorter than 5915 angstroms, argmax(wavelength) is 5914.23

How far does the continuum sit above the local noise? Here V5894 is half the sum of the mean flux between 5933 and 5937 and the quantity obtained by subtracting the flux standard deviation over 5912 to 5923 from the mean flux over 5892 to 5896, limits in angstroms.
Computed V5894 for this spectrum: 9.00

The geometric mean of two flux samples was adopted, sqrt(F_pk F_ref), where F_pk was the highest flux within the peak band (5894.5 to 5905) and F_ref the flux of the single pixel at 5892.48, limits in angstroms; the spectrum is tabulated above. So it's 8.5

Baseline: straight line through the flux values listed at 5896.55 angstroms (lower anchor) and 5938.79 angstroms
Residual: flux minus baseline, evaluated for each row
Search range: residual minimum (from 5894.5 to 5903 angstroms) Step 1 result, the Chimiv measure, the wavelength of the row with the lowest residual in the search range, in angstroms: 5895.20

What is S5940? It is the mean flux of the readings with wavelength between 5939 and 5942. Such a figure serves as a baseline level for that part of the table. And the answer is 10.1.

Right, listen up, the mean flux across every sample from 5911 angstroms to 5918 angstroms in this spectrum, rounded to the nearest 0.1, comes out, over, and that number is 10.5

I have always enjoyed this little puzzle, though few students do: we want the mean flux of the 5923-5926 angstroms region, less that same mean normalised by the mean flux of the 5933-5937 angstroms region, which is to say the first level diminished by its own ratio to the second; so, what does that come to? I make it 9.0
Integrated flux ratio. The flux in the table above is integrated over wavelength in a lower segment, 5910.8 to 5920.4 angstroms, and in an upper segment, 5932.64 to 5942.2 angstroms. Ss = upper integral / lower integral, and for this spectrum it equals 1.0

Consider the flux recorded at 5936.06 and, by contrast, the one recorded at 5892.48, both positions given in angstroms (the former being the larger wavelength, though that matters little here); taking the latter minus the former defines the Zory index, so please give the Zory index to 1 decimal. -3.1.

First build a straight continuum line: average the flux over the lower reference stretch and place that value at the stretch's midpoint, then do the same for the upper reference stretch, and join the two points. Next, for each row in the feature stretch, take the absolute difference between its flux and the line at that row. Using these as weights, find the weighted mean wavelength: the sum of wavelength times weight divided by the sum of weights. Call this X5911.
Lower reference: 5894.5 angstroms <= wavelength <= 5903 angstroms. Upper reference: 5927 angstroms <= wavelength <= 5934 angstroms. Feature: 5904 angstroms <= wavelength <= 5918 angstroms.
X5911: 5911.8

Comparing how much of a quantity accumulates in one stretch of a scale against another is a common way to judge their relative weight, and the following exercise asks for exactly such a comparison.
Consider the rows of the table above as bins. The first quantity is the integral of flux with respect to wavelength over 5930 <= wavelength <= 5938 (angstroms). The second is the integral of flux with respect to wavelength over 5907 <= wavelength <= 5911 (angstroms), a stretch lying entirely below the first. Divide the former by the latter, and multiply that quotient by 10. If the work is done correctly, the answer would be 22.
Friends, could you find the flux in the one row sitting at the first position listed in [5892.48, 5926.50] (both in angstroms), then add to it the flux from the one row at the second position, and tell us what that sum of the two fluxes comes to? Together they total 17.1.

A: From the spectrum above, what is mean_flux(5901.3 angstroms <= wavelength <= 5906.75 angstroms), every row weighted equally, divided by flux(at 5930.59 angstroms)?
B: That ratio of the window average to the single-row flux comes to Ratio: 0.93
